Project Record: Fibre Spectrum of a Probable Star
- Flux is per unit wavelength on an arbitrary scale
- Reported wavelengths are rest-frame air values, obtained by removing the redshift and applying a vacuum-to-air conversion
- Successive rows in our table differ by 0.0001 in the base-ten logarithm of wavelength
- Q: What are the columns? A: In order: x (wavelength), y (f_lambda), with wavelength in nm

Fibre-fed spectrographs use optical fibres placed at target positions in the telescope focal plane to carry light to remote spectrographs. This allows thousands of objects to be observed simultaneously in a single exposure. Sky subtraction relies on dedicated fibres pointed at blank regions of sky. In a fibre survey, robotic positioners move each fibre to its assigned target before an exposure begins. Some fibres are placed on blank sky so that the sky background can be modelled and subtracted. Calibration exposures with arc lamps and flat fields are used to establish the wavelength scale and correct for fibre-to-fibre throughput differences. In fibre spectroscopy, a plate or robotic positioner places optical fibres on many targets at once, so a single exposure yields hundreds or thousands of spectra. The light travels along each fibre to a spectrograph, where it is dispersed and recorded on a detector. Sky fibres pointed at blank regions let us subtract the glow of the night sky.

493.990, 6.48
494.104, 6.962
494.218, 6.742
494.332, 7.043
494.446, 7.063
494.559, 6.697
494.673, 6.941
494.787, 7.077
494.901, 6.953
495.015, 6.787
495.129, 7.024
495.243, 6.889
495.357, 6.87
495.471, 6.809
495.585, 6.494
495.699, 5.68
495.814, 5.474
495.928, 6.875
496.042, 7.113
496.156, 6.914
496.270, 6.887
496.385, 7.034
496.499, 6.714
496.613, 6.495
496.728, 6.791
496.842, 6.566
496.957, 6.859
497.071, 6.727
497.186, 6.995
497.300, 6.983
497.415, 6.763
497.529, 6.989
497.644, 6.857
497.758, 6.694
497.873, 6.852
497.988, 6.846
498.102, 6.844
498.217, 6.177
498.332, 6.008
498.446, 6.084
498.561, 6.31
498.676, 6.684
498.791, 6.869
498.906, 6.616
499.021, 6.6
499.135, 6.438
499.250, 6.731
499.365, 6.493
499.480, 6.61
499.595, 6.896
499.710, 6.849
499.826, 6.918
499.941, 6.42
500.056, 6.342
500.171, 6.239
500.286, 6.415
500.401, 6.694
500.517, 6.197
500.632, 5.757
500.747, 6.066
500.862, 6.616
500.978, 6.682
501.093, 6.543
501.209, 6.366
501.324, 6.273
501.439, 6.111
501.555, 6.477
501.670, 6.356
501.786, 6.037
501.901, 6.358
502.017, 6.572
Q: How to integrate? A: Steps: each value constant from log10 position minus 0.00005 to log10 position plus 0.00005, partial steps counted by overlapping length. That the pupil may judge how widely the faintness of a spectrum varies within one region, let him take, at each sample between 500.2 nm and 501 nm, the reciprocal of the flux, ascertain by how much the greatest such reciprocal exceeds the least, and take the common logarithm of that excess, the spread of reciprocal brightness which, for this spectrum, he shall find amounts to -1.6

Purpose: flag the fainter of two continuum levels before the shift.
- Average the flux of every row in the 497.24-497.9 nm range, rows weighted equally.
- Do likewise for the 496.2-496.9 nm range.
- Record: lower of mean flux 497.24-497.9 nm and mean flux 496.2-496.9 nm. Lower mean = 6.7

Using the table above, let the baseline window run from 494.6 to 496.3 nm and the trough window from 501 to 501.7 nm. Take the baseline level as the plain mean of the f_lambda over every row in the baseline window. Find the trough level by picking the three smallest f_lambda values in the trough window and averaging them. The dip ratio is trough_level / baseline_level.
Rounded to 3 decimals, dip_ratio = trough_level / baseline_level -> 0.930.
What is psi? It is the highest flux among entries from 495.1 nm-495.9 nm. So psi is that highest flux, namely 7.024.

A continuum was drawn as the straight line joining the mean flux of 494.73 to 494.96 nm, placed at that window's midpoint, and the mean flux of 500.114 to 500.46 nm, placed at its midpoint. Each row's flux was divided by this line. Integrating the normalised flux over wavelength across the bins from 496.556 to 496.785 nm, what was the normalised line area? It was 0.223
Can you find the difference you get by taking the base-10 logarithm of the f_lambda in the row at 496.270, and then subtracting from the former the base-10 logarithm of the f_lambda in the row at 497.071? 0.010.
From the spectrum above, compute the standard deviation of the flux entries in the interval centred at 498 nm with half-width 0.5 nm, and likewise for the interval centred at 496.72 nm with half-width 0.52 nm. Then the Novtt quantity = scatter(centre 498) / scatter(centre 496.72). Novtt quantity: 2.1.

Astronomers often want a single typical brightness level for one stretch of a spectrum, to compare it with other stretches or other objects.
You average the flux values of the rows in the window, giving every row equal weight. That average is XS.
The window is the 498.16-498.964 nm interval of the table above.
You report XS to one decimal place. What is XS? 6.4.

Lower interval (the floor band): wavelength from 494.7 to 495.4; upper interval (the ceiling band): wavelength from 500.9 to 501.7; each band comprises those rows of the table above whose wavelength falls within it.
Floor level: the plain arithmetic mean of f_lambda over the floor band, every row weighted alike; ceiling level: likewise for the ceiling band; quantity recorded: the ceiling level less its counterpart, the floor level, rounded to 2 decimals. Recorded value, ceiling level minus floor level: -0.53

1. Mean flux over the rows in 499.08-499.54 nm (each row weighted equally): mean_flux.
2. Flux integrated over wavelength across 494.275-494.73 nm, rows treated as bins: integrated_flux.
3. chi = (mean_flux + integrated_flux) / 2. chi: 4.864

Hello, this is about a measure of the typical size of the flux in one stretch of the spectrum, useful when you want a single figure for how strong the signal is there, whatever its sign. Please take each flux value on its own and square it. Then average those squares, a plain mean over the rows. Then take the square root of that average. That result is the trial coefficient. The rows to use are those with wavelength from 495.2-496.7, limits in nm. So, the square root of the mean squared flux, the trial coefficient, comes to 6.65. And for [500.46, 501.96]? 6.30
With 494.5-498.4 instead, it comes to 6.74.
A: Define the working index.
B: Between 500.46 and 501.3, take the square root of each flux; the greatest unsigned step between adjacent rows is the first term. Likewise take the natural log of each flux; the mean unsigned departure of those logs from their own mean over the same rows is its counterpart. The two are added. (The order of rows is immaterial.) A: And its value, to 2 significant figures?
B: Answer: 0.15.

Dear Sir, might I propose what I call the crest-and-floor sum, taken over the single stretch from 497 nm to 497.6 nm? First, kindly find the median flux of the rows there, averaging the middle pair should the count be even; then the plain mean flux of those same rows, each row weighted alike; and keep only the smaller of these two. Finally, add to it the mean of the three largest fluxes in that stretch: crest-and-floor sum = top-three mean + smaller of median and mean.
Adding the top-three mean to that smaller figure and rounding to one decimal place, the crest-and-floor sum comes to 13.9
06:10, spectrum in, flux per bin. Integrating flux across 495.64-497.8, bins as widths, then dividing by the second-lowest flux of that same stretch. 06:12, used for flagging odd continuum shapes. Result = 2.6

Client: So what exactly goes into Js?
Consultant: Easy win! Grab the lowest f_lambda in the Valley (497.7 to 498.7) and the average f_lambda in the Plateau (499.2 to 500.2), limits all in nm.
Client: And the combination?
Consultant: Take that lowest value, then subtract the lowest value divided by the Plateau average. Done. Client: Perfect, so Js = 5.1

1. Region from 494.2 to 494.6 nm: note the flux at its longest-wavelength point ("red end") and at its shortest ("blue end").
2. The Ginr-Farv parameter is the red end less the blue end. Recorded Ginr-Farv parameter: 0.0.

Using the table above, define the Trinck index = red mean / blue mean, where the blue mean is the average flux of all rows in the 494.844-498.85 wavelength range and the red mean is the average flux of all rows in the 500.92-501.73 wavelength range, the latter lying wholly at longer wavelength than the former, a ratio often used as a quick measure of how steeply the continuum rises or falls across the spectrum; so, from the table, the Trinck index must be 0.958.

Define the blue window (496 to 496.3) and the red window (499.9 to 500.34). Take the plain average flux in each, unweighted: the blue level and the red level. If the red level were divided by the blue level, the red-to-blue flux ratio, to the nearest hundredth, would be 0.91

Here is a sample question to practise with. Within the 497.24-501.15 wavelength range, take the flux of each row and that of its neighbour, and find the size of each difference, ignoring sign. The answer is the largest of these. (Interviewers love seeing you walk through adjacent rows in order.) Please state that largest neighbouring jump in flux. 0.7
